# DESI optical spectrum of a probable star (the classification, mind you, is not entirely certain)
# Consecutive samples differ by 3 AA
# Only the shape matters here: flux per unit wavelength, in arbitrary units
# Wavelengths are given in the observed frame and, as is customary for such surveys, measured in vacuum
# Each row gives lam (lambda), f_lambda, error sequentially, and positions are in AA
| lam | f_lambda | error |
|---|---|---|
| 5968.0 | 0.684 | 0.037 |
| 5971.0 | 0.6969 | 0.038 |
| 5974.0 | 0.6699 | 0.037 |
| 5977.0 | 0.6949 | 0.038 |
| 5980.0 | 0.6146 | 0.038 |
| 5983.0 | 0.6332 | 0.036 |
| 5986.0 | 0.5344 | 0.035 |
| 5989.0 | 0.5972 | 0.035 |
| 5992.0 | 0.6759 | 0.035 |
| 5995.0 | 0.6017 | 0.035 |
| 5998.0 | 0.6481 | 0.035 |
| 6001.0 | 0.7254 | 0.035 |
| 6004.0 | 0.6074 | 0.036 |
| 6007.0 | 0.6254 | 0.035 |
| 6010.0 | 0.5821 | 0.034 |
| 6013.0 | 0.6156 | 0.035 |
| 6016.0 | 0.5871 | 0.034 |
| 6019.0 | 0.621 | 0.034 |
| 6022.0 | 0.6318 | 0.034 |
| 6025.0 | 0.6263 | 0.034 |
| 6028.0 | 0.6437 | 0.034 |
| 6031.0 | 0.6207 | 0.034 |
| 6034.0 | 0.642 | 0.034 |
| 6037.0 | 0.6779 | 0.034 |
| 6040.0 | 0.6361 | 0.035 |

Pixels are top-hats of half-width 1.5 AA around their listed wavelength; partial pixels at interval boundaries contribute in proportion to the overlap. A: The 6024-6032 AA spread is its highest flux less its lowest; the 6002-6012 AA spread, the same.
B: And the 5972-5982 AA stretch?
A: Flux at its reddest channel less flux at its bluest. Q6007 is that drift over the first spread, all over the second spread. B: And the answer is -56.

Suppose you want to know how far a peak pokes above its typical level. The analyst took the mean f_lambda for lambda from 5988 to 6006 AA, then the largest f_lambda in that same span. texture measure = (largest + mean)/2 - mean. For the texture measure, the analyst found 0.041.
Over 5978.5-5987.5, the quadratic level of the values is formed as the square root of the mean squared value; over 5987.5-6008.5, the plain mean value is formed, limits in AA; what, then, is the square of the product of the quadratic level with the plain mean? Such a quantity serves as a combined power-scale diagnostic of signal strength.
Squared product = 0.145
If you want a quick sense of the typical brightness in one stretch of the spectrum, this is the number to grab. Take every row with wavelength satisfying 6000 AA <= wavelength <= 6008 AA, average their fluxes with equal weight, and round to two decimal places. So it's 0.65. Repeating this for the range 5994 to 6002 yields 0.66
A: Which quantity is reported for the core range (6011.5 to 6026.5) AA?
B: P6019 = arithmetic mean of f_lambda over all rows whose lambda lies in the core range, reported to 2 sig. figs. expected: 0.62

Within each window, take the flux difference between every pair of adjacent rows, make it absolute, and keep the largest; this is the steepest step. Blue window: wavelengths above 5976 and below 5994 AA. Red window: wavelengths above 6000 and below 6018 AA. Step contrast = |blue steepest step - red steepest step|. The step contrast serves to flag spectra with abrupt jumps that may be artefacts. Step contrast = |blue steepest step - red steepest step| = 0.02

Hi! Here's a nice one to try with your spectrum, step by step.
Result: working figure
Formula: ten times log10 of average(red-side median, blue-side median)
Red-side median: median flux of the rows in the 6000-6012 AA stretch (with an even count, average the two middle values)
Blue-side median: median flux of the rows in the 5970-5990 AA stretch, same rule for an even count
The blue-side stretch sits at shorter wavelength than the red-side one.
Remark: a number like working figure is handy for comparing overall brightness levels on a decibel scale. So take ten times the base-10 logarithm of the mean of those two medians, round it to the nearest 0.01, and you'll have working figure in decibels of -2.04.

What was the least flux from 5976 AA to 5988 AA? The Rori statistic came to 0.5344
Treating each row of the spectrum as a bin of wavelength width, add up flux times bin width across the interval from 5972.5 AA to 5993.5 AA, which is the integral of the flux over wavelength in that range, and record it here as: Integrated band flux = 13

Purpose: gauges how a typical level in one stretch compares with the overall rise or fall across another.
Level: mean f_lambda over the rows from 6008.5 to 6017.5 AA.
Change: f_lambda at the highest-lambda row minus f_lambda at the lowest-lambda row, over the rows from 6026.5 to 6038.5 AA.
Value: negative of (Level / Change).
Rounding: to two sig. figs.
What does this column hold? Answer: -17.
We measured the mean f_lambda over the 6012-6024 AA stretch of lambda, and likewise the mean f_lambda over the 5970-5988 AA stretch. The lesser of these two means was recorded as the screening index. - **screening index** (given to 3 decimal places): 0.614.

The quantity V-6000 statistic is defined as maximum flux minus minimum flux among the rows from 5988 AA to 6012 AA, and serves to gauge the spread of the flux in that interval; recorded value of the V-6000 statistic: 0.14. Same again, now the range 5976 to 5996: 0.16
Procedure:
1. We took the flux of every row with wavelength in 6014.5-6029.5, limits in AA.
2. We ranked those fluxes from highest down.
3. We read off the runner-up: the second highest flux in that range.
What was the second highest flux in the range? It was 0.6318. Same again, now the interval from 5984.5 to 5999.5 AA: 0.6481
